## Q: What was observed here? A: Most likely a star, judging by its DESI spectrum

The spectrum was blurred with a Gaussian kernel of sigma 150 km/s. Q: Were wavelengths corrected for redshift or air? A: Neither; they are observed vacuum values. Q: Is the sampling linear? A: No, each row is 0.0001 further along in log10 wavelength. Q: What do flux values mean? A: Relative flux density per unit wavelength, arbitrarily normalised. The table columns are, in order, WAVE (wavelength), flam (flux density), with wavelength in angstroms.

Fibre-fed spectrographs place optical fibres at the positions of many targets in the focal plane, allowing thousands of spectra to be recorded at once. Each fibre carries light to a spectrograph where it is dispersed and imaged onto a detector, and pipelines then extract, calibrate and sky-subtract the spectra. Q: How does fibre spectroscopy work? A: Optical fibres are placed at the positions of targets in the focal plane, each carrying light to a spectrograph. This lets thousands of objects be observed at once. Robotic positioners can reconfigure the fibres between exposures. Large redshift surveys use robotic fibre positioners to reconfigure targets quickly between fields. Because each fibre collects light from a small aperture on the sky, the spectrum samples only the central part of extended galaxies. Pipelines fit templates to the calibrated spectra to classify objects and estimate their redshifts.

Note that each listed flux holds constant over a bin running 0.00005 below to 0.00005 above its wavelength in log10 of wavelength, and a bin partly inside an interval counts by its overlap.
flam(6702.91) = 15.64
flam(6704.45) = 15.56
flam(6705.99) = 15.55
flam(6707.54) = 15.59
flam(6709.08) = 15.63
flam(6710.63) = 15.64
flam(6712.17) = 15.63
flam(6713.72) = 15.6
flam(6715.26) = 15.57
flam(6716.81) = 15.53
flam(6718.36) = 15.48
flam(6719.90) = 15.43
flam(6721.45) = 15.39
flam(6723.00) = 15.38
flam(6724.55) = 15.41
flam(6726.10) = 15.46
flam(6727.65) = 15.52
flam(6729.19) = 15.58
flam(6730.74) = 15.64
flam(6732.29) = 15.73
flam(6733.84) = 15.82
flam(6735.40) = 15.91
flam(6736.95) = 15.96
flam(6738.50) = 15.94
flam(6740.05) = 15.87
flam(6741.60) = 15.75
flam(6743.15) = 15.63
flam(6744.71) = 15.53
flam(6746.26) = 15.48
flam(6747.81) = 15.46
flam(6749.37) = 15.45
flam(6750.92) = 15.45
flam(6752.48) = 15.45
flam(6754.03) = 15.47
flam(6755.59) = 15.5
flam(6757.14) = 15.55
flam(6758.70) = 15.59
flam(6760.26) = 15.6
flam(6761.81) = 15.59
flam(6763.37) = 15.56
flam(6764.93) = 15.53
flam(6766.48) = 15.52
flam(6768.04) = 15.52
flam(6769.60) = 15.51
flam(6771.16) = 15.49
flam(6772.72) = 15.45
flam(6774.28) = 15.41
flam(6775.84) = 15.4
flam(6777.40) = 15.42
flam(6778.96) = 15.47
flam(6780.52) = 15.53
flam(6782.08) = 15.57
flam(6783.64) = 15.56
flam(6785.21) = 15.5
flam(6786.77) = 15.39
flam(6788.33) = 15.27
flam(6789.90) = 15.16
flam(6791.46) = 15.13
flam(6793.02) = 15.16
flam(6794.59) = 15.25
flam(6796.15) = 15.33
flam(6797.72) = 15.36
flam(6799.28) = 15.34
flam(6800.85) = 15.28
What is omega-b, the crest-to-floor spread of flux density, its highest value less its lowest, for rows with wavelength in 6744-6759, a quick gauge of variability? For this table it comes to 0.14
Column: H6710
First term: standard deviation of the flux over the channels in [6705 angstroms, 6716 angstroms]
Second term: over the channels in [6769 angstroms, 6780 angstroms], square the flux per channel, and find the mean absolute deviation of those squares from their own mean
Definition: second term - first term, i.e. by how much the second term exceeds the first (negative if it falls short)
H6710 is 1.03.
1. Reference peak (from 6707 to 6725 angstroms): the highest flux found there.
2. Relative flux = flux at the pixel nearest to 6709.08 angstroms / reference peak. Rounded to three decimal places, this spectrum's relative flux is 0.999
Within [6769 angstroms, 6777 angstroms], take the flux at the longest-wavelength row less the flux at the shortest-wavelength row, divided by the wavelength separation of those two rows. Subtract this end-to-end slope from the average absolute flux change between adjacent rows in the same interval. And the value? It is 0.045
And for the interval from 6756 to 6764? 0.021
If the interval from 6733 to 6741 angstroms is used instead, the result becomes 0.049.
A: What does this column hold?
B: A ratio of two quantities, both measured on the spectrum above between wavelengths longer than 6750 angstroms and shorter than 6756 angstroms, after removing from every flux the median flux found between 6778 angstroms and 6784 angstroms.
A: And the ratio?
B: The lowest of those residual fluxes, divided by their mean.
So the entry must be 1.2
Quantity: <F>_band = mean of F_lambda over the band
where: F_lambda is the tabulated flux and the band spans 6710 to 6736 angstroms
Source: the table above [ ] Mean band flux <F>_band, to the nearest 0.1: 15.6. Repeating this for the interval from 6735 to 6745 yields 15.8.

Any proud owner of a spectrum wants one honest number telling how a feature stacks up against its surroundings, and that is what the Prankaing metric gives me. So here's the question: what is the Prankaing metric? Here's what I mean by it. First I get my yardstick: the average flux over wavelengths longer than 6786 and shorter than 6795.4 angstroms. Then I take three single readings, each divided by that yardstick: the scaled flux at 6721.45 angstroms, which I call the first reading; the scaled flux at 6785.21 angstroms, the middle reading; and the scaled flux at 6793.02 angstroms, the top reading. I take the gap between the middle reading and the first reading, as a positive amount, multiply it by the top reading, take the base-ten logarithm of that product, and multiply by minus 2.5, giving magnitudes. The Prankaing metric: 5.4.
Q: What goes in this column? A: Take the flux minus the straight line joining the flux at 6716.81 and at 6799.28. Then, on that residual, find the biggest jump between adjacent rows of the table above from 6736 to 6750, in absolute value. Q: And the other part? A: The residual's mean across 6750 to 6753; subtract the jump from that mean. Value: -0.12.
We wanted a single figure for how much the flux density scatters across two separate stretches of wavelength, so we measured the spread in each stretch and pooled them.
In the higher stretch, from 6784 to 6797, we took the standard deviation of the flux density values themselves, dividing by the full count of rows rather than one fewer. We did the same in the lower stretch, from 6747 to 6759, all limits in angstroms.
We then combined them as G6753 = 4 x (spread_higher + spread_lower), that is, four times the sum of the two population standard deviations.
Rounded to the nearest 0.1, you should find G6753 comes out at 0.7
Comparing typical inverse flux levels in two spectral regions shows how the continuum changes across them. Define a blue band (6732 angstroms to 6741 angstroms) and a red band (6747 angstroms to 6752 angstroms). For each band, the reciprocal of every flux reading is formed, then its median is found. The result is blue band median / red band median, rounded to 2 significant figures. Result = 0.97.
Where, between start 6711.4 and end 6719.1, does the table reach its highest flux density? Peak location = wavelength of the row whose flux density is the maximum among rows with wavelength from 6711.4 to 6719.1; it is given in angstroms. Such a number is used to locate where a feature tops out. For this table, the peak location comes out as 6712.17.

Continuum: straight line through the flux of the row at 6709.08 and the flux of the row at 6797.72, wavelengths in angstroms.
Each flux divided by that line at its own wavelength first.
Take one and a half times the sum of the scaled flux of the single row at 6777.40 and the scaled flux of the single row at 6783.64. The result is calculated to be 3.02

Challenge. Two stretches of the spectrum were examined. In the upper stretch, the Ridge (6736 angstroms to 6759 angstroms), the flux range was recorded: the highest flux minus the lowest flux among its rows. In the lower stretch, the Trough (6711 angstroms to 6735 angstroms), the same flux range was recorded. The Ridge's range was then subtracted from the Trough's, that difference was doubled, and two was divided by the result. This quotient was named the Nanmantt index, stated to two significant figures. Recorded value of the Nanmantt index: -14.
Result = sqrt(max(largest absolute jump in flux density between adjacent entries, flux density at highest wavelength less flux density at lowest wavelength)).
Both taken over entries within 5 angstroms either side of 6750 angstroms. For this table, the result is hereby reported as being 0.14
